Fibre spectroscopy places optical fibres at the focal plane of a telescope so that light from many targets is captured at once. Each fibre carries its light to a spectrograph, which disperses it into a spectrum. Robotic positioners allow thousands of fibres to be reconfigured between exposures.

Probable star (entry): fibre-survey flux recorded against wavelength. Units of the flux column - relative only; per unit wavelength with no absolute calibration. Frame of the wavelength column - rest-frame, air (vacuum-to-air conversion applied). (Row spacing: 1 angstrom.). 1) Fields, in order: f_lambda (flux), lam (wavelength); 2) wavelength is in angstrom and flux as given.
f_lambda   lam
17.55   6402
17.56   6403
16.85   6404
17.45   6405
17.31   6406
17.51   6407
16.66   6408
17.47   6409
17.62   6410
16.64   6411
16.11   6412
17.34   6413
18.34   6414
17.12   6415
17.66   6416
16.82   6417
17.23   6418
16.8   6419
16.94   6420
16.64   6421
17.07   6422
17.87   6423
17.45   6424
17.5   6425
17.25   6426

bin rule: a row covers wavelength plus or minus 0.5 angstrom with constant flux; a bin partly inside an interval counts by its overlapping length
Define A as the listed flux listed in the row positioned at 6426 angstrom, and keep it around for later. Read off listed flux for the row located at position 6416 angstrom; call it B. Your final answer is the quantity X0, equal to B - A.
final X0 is 0.4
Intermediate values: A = 17.25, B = 17.66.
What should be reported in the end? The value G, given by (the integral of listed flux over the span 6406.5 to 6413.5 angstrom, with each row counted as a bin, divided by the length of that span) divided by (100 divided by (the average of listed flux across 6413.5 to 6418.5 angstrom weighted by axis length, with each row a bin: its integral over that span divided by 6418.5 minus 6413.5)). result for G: 2.97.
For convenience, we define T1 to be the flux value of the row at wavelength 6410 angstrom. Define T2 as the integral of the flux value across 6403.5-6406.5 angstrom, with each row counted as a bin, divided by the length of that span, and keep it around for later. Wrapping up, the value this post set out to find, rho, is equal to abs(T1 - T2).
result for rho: 0.4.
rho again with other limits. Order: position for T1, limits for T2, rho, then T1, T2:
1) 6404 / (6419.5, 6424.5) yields 0.3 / 16.85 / 17.2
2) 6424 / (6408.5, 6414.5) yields 0.2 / 17.45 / 17.3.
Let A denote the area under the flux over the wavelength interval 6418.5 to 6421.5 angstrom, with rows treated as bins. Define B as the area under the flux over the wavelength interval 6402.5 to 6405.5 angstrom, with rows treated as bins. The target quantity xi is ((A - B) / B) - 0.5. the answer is -0.529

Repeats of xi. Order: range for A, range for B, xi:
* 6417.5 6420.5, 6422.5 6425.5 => -0.535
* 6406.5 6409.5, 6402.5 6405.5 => -0.504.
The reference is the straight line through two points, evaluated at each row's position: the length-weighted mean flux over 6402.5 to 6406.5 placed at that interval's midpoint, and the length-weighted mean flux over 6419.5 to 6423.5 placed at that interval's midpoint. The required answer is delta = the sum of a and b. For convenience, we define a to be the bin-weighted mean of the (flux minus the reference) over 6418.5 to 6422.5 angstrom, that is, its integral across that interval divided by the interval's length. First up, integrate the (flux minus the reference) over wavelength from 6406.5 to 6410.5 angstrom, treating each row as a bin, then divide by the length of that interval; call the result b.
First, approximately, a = -0.28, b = 0.06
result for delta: -0.22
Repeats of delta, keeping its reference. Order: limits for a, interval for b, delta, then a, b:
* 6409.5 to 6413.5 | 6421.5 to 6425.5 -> 0.06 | -0.30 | 0.36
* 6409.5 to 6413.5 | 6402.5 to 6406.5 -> -0.30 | -0.30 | 0.00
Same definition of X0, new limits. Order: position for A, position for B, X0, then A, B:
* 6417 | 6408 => -0.2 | 16.82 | 16.66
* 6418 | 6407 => 0.3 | 17.23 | 17.51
